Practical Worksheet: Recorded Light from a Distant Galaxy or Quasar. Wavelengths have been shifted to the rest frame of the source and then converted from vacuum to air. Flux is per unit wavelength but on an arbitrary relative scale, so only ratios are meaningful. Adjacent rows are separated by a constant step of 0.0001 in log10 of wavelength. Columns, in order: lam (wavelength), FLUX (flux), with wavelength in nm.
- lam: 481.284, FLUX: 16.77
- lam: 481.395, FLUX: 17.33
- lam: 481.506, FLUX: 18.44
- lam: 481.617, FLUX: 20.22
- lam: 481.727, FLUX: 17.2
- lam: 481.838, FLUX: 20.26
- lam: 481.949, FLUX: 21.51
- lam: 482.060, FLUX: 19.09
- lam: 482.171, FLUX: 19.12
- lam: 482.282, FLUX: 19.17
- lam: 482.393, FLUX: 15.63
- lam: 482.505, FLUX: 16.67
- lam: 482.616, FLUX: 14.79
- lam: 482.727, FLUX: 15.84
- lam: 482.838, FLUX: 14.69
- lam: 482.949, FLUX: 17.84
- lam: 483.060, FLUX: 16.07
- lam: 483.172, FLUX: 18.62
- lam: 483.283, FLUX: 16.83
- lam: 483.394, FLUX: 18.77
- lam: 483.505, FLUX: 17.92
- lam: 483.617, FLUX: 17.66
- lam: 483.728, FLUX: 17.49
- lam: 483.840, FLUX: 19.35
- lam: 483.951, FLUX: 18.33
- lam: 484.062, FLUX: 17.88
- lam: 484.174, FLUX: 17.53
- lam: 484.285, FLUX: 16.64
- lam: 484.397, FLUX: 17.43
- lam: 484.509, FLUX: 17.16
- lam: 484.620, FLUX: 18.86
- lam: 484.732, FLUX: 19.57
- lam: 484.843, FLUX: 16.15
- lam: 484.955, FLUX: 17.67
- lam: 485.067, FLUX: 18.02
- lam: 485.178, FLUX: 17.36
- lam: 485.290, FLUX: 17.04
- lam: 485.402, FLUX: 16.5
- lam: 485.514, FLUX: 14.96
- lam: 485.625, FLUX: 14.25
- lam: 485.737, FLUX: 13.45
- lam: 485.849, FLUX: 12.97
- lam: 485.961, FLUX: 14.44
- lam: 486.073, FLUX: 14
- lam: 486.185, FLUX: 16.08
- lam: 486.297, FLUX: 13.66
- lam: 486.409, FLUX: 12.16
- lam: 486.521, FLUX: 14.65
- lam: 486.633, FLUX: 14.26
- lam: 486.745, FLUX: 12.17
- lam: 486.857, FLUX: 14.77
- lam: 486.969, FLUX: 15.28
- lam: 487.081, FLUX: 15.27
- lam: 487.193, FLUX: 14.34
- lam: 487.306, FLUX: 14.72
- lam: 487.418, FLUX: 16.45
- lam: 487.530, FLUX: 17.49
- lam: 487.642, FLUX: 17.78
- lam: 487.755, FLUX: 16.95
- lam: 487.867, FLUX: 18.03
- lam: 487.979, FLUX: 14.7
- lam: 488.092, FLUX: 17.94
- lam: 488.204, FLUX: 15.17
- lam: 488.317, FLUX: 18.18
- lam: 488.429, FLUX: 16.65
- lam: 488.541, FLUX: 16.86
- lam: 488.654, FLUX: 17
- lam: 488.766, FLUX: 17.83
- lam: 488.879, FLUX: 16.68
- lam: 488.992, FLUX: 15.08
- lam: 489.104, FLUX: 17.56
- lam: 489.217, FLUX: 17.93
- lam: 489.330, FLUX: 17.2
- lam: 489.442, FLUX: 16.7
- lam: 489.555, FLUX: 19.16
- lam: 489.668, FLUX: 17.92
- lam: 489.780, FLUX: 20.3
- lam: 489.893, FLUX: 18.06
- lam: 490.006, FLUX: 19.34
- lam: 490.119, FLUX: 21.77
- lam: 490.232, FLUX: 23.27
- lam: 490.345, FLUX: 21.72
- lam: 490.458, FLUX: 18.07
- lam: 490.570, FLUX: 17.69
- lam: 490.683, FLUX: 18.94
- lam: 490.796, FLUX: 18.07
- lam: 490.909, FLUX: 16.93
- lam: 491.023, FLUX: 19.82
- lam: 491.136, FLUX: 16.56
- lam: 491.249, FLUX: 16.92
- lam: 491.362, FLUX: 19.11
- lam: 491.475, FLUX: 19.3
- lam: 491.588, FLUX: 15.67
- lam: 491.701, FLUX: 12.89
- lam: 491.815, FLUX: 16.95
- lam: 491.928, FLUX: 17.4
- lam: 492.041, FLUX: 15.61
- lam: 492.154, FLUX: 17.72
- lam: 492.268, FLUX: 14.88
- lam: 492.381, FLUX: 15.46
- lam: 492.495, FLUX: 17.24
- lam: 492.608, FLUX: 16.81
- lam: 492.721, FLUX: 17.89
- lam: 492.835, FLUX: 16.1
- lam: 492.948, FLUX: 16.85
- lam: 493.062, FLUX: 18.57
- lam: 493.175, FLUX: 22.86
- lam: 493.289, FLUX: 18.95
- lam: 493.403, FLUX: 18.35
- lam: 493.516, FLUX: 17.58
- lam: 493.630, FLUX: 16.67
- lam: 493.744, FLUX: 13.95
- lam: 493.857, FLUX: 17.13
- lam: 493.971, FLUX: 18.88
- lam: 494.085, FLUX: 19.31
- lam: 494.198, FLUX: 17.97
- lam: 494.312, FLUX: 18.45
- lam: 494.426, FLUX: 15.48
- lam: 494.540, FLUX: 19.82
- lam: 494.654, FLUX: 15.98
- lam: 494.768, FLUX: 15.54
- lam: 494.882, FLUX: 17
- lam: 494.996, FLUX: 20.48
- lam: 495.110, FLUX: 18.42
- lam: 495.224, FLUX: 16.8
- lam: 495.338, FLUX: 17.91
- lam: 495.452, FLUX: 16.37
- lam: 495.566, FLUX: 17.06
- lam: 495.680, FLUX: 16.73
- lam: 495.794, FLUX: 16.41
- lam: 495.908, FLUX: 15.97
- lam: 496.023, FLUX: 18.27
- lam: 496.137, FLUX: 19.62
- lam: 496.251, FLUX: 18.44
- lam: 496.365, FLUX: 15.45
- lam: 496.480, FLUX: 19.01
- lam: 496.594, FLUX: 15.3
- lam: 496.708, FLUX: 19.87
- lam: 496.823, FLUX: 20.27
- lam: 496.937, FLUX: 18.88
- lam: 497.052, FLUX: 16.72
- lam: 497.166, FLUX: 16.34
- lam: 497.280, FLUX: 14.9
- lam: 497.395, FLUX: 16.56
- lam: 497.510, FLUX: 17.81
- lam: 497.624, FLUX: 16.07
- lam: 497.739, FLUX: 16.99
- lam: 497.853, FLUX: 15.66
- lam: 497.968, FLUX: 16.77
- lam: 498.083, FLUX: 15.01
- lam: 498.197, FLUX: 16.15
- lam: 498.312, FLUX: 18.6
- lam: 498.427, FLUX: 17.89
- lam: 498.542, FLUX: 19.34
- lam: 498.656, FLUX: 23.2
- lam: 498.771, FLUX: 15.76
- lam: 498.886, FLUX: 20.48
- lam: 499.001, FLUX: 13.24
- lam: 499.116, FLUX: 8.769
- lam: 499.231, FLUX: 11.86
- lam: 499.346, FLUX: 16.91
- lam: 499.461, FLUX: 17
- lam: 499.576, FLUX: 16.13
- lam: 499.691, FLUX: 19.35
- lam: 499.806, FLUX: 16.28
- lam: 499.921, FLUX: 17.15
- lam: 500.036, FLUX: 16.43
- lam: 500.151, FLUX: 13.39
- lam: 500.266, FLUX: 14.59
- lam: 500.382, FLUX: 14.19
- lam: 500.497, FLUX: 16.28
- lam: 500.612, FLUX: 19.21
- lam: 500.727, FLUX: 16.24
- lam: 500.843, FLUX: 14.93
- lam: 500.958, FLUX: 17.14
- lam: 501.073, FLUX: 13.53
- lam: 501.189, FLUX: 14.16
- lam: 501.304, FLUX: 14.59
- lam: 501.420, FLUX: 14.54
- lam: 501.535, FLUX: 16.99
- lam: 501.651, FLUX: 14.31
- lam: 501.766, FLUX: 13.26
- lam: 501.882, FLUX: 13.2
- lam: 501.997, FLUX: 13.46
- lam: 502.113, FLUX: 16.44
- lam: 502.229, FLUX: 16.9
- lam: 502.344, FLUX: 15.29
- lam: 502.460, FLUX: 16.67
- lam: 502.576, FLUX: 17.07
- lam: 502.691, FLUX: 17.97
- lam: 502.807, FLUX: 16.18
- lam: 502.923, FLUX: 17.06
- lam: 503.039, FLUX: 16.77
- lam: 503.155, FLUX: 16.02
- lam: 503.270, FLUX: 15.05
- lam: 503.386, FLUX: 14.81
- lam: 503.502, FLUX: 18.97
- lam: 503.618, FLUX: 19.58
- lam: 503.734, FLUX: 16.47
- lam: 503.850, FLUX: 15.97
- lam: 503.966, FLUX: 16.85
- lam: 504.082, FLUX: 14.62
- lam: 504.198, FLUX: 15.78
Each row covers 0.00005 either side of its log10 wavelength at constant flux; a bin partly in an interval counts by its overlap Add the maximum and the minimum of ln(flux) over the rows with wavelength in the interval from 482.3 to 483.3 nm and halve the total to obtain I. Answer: 2.81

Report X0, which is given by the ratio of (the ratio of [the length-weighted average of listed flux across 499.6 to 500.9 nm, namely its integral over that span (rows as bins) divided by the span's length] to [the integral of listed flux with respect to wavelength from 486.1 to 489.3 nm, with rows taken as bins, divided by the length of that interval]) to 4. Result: 0.254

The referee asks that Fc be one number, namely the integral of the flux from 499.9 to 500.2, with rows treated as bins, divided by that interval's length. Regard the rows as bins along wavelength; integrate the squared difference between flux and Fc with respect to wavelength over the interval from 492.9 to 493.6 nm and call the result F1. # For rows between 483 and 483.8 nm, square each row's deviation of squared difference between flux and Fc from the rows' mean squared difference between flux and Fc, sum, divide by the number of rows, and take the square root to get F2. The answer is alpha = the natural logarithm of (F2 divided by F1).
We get -1.06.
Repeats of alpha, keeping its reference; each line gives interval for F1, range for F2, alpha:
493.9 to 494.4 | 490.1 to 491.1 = 1.44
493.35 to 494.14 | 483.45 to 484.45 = -0.32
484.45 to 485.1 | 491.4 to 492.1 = 0.11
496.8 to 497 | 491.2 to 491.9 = 0.58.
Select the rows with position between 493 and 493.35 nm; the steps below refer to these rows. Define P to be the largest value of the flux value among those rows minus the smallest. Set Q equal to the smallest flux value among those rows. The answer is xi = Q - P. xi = 14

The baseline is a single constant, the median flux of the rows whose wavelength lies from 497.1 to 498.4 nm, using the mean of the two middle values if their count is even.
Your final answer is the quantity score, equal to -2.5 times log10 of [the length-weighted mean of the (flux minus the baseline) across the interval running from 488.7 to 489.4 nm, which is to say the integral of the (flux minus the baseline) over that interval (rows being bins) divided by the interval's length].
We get 0.4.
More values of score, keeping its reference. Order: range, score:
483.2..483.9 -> -0.6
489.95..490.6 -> -1.5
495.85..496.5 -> -0.3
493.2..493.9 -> 0.0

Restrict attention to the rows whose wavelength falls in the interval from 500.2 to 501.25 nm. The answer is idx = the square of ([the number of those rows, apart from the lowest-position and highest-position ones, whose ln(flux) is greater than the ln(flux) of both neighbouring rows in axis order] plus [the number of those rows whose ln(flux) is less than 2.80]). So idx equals 81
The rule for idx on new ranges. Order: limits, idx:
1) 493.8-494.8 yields 36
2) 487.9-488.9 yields 25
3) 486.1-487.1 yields 121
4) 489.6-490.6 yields 4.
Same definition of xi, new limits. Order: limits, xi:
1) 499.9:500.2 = 10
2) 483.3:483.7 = 17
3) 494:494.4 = 17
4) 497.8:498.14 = 13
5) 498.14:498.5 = 14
